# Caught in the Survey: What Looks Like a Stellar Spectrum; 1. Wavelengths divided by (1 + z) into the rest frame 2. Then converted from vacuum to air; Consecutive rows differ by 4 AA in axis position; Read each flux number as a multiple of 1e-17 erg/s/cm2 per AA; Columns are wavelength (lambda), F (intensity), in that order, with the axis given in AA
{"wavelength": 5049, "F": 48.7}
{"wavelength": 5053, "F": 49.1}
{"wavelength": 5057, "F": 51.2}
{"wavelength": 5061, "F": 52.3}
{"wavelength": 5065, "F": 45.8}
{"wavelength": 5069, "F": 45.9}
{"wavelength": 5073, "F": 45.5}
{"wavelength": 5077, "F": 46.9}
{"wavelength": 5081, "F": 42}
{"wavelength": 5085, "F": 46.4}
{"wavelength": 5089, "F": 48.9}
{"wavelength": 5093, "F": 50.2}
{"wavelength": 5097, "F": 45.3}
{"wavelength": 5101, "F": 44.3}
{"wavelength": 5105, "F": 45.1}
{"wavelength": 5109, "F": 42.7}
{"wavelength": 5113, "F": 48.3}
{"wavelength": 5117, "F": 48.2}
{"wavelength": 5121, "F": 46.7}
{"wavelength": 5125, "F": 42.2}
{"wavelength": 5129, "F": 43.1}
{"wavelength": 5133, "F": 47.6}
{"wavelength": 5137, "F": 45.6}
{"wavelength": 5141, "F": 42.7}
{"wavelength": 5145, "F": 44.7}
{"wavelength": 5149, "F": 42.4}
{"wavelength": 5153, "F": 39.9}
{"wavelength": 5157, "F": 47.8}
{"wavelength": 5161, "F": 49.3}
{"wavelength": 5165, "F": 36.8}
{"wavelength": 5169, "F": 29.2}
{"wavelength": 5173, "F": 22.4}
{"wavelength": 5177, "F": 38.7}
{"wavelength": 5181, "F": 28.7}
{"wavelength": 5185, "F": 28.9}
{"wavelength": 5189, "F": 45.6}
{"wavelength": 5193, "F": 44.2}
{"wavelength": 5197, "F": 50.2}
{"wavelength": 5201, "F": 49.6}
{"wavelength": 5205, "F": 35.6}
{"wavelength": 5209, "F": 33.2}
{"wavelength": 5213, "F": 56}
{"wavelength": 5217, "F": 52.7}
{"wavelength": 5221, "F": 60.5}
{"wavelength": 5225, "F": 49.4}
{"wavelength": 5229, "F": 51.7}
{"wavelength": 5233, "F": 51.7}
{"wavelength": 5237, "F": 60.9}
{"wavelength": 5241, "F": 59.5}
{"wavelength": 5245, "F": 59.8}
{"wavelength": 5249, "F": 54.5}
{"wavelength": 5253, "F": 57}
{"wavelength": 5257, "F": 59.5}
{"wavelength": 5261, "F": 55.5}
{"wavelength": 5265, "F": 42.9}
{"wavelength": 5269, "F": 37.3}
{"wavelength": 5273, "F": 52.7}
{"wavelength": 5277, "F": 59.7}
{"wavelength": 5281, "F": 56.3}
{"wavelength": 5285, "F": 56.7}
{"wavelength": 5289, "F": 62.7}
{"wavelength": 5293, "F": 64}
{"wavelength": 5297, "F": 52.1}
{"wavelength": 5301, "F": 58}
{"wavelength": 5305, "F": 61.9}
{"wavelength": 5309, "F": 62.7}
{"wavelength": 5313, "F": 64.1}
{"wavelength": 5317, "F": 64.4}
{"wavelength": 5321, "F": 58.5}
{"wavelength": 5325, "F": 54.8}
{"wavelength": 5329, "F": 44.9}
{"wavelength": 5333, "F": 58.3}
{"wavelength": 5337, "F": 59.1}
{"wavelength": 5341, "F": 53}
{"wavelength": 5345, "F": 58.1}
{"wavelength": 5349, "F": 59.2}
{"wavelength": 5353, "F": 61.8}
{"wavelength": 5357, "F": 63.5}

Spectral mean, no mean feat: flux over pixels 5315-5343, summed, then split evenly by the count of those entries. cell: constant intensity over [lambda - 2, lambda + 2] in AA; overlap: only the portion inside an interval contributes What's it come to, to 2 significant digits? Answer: 56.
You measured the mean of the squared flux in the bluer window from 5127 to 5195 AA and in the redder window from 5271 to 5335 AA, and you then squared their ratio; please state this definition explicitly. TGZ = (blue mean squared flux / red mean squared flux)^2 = 0.2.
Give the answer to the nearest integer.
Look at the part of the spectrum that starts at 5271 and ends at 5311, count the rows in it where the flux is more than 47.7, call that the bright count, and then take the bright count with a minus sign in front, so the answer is -10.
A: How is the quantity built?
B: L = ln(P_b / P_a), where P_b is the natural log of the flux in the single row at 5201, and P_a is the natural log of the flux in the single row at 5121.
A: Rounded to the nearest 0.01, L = 0.02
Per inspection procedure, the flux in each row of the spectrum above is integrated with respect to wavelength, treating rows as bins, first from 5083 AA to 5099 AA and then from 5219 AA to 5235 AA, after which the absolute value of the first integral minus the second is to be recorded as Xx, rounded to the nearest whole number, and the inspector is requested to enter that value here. 90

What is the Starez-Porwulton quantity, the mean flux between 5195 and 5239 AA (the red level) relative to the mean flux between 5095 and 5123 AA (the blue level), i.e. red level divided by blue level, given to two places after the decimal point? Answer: 1.09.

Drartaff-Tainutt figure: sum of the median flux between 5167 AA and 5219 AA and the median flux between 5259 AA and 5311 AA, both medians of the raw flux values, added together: 95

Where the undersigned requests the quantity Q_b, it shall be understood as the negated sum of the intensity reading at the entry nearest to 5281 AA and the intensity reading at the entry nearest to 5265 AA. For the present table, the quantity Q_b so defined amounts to -99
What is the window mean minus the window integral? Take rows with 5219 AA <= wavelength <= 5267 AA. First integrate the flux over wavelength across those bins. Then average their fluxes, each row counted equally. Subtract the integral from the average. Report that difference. -2596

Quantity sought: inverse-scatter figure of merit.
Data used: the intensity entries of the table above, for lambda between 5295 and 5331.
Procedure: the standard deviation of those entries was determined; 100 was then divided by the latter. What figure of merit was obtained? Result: 16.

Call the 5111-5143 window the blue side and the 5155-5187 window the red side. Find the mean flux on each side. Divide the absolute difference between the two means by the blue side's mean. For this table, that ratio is 0.23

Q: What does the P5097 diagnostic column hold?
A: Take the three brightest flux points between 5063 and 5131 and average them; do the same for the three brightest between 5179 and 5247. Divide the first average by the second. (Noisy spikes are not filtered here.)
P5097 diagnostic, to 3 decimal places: 0.813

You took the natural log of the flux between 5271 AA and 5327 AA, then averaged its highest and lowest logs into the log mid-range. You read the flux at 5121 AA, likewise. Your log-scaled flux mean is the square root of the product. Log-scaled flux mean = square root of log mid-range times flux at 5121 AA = 13.8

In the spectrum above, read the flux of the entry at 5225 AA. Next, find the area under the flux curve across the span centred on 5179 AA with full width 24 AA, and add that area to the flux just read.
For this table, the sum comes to 823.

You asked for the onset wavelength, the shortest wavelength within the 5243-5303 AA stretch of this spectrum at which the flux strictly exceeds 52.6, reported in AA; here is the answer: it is 5245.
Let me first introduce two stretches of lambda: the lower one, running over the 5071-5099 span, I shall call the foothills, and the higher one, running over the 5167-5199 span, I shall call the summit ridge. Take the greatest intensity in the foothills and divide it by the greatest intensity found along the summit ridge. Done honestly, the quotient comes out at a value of 1.00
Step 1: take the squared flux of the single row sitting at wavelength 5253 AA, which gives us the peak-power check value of 3249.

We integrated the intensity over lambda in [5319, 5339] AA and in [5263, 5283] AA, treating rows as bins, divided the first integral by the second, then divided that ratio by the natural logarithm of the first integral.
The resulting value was 0.158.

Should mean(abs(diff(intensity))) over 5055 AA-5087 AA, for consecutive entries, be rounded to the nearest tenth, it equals 2.7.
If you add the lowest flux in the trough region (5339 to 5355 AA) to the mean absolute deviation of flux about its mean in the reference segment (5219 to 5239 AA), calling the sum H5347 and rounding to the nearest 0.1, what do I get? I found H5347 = 57.7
